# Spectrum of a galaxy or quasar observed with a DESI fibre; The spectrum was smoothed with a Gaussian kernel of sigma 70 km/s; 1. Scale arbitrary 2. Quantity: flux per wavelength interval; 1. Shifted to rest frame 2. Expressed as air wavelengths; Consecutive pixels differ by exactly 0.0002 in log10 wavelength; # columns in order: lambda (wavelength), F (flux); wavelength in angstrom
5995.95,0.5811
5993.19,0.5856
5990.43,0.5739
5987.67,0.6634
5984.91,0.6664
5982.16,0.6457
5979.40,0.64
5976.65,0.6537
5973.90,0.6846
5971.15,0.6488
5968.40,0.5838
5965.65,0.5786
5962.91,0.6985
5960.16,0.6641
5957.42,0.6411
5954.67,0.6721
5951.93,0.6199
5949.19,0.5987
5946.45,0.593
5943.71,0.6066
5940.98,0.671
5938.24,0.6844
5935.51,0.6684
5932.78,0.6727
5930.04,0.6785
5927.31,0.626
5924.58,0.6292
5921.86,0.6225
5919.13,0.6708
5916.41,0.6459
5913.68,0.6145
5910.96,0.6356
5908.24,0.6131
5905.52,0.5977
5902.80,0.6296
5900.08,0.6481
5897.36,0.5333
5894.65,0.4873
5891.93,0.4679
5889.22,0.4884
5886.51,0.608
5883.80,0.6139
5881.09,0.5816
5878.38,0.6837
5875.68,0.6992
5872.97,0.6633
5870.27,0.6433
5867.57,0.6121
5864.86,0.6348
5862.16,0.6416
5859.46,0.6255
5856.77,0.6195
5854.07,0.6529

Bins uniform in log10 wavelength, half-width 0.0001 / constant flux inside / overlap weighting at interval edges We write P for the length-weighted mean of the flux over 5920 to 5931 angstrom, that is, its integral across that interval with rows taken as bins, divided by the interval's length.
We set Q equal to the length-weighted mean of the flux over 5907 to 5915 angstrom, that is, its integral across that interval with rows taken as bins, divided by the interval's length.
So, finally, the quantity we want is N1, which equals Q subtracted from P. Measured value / 0.02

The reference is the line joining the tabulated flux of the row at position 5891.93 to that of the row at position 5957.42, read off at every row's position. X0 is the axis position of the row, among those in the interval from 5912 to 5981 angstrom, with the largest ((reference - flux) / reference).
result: 5968.40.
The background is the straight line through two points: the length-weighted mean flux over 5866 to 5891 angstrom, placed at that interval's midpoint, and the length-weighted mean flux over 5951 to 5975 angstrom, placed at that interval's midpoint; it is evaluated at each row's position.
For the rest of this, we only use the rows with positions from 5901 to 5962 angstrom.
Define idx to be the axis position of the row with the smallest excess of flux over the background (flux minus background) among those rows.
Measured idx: 5946.45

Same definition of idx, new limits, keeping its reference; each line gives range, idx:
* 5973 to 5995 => 5990.43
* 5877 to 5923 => 5891.93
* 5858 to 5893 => 5891.93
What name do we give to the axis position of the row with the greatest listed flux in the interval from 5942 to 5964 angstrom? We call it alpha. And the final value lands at 5962.91 angstrom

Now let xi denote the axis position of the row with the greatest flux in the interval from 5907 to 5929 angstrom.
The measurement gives 5919.13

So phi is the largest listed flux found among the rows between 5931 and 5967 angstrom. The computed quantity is 0.6985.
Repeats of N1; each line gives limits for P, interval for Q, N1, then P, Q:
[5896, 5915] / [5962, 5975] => -0.03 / 0.610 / 0.636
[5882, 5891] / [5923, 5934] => -0.08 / 0.566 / 0.651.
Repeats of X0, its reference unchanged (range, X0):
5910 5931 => 5927.31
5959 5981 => 5968.40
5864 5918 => 5891.93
